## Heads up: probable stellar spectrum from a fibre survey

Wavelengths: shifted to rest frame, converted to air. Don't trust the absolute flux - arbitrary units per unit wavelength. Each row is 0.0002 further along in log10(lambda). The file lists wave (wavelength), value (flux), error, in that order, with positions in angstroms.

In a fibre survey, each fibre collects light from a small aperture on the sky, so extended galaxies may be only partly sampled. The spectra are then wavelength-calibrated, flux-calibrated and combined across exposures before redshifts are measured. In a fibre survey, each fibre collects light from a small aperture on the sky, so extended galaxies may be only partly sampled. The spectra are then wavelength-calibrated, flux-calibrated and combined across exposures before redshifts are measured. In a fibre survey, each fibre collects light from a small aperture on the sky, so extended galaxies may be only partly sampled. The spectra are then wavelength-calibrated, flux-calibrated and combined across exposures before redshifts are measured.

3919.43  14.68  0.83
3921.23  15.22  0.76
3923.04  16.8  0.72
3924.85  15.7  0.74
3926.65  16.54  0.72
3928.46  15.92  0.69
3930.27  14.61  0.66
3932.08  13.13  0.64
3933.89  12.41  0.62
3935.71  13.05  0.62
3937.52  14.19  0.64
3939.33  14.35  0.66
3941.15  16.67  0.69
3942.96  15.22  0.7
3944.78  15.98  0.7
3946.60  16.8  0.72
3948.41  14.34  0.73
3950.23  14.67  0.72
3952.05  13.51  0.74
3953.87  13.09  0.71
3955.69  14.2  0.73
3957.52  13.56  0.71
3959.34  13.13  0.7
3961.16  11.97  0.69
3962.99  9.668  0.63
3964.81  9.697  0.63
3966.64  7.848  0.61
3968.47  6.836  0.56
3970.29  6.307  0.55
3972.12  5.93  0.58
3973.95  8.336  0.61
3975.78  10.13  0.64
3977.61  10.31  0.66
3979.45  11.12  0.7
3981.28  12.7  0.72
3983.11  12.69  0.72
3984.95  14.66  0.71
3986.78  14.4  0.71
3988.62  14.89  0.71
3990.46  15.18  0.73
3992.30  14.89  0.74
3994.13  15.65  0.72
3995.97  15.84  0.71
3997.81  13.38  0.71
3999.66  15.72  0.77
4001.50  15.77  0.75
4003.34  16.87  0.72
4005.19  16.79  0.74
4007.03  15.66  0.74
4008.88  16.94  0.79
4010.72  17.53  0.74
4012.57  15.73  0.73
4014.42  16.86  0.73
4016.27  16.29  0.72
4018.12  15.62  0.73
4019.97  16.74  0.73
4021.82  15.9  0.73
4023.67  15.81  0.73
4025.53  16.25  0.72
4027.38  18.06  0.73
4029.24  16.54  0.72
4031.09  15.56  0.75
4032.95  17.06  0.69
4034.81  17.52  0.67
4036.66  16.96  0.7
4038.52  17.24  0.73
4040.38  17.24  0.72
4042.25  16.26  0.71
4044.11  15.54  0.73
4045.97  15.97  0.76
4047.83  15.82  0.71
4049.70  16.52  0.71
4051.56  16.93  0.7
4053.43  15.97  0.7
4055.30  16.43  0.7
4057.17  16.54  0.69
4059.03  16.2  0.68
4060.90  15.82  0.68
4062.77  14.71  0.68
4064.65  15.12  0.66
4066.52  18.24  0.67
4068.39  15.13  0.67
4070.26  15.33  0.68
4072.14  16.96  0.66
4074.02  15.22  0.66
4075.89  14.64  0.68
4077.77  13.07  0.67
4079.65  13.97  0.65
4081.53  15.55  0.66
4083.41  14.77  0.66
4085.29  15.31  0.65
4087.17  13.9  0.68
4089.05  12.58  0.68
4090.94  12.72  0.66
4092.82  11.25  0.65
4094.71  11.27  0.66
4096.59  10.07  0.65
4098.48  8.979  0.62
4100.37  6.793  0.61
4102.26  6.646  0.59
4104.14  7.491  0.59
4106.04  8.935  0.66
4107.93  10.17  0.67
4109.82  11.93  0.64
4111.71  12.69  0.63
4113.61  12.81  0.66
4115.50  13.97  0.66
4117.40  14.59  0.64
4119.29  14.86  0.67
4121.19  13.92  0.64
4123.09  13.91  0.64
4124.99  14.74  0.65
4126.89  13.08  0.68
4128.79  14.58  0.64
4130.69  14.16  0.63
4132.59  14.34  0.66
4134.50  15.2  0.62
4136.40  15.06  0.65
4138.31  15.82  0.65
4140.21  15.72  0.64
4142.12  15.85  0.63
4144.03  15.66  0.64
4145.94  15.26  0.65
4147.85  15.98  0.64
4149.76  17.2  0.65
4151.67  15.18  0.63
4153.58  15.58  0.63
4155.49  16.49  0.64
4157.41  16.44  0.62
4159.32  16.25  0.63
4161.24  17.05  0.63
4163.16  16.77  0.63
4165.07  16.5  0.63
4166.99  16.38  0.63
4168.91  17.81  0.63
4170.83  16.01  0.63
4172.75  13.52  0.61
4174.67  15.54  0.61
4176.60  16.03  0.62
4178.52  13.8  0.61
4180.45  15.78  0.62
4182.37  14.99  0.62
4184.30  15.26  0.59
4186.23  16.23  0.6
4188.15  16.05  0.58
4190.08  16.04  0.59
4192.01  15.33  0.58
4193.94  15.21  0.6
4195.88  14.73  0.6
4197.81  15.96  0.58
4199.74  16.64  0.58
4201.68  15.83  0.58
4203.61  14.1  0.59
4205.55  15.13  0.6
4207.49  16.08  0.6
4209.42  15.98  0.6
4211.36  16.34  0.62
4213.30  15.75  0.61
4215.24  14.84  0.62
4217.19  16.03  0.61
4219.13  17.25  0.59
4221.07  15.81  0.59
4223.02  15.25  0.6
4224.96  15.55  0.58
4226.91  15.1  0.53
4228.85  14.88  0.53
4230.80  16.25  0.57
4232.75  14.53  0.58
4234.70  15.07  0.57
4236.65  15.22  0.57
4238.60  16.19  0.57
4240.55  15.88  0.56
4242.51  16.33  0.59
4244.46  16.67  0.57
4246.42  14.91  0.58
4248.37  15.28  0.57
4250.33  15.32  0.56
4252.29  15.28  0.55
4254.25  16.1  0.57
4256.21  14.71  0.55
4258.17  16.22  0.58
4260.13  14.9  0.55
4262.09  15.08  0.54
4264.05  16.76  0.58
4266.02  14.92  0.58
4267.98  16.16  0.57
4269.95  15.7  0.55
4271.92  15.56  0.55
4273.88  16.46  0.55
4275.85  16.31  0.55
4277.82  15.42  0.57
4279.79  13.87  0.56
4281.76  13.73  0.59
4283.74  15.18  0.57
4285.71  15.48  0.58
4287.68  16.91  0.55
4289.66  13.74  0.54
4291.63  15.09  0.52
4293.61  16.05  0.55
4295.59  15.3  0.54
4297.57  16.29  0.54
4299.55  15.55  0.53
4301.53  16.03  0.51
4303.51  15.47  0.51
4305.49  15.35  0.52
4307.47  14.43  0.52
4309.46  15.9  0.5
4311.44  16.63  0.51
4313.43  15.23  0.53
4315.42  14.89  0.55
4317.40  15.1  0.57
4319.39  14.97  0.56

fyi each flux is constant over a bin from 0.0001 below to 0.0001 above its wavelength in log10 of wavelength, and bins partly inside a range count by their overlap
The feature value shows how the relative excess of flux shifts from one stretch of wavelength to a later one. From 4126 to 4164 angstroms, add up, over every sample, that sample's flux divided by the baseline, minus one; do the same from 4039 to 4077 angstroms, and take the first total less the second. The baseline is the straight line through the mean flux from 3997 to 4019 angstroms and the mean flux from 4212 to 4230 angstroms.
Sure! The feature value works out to 0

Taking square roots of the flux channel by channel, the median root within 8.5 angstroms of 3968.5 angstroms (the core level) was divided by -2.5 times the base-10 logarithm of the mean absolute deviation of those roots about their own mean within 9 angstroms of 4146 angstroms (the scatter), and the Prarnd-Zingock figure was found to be 0.86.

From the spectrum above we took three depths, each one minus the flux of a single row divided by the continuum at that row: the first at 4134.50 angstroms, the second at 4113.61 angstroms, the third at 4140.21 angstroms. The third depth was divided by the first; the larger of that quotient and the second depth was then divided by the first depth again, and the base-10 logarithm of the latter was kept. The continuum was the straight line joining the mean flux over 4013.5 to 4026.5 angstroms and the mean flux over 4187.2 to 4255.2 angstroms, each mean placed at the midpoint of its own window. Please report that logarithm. 0.69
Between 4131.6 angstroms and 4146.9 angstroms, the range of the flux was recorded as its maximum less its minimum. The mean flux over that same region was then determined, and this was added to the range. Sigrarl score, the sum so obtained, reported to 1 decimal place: 16.9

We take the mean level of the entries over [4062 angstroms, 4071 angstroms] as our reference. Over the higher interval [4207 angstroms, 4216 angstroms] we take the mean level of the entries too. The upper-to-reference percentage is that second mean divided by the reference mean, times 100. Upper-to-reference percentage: 101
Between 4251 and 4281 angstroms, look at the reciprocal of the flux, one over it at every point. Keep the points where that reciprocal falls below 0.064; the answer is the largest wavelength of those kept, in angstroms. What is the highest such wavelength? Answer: 4275.85 angstroms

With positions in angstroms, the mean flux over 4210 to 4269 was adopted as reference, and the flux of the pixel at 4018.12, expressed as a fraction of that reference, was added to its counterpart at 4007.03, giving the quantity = 2.00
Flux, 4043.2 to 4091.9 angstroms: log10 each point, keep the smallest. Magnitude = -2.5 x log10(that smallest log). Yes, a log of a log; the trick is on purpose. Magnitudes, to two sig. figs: -0.10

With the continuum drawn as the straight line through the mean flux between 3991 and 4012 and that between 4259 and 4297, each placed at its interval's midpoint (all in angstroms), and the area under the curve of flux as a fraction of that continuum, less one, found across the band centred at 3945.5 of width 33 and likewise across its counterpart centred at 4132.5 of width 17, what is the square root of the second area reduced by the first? 1.7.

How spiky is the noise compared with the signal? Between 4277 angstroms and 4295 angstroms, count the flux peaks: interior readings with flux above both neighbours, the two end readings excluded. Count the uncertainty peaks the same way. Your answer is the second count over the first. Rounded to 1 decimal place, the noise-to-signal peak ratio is 2.0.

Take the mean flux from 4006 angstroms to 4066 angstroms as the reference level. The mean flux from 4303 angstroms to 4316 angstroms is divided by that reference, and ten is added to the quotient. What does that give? 10.9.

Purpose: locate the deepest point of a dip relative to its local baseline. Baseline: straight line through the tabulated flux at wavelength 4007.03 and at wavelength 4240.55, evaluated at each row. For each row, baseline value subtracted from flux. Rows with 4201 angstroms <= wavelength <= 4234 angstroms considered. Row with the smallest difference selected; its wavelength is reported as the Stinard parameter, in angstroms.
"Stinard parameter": 4203.61 angstroms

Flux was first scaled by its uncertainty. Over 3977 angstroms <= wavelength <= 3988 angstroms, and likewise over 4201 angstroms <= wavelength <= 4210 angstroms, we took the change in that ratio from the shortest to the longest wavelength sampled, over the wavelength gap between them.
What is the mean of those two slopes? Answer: 0.21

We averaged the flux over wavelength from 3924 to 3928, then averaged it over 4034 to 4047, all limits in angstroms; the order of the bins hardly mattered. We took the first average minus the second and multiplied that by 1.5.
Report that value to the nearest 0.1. -0.8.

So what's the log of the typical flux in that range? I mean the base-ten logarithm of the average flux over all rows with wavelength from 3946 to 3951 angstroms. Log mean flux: 1.18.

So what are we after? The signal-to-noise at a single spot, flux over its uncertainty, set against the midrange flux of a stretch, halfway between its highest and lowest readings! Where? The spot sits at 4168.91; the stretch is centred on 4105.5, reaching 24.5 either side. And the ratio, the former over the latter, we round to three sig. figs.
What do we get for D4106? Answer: 2.55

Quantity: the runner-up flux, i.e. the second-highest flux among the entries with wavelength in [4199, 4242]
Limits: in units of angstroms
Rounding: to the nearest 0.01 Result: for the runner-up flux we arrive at 16.64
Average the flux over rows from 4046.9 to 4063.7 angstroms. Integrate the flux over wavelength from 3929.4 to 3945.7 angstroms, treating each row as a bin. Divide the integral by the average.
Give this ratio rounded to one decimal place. 14.6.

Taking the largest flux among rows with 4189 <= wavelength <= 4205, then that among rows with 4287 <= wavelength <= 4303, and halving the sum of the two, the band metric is 16.8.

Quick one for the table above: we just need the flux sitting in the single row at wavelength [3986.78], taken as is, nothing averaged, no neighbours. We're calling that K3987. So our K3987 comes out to 14.4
